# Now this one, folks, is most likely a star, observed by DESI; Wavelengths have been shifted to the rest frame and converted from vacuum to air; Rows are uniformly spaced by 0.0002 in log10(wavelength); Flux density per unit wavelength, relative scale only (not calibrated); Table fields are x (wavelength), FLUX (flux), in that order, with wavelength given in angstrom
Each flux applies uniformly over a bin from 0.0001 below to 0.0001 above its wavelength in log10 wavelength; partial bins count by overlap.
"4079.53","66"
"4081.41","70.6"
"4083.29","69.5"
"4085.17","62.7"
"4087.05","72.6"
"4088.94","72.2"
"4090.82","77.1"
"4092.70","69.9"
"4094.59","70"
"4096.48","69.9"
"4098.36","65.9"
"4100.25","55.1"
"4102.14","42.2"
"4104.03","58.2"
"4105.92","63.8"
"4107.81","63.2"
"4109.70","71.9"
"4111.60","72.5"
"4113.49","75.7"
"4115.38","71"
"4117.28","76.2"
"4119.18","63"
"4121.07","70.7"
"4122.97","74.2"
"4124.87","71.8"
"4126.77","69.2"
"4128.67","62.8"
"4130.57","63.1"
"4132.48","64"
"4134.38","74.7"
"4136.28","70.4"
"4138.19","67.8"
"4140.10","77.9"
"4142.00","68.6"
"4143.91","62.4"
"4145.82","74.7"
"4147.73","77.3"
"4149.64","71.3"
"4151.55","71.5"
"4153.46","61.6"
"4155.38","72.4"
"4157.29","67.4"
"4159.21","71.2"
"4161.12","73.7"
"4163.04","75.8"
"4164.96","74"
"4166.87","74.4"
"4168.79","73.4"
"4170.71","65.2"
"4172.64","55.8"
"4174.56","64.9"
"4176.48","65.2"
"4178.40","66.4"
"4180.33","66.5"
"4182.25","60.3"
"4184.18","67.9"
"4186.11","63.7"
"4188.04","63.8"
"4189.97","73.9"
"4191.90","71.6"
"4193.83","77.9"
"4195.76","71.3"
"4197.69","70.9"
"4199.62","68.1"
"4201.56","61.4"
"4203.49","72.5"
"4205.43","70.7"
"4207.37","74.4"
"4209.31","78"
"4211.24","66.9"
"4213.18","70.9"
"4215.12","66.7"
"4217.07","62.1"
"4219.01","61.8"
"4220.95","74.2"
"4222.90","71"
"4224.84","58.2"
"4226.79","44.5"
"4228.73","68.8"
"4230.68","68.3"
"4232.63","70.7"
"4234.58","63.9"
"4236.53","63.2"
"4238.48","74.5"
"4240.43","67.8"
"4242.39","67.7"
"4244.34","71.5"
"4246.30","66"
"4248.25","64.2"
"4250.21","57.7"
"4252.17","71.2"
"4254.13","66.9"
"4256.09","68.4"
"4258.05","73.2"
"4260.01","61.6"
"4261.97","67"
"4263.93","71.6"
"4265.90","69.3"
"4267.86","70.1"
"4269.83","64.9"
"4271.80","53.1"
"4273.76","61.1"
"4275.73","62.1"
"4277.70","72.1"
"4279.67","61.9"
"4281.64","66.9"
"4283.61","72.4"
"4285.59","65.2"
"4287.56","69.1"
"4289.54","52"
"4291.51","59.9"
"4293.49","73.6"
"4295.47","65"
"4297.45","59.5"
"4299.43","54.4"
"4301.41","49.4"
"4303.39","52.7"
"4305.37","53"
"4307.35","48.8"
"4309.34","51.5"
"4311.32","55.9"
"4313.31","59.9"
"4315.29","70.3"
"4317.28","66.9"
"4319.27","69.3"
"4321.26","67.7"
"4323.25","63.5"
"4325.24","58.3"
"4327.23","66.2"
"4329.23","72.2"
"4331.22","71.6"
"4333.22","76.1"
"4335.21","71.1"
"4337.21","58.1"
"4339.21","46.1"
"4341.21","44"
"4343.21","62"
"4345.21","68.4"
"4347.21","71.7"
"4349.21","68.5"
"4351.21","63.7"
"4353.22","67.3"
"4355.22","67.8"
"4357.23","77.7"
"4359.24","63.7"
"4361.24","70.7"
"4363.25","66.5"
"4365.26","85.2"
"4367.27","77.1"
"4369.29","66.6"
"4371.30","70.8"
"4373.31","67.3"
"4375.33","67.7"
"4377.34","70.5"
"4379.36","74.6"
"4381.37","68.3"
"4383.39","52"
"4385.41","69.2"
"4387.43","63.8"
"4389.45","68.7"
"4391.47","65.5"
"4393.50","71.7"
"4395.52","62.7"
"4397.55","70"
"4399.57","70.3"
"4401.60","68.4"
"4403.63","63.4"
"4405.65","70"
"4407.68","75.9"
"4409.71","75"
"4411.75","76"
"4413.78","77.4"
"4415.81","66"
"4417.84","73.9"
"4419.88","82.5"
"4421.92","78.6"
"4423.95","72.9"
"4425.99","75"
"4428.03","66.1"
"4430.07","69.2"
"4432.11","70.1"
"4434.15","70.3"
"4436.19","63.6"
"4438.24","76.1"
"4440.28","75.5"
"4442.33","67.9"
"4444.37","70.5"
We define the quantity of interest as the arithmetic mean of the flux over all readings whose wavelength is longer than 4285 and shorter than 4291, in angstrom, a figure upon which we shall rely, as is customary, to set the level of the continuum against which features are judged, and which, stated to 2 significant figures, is 62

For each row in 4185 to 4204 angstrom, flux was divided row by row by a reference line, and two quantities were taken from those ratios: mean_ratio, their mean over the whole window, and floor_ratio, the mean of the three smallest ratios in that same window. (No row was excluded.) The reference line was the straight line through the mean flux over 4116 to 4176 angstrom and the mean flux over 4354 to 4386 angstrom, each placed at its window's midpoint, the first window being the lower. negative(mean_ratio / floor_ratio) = -1.10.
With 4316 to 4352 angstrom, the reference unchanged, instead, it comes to -1.31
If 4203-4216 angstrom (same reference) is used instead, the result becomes -1.05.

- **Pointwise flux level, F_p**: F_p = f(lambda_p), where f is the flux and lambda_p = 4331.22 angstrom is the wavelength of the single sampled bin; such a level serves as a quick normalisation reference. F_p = 71.6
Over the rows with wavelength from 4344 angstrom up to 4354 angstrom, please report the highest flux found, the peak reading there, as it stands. 71.7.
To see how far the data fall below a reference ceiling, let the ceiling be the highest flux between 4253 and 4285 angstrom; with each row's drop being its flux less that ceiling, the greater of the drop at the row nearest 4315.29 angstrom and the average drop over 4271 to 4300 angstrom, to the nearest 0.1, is -2.9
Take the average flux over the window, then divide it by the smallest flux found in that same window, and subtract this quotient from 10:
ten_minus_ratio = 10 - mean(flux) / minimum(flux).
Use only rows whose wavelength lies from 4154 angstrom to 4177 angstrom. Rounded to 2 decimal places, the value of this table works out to 8.76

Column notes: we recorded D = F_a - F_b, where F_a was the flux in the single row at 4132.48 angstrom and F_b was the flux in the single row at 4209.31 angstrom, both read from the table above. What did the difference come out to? -14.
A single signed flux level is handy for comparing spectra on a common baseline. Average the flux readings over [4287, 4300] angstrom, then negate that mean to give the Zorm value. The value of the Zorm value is -61.9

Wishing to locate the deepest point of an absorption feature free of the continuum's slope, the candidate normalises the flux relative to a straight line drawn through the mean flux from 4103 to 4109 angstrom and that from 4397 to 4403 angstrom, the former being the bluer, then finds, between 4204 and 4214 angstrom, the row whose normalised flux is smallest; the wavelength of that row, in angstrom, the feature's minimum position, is 4211.24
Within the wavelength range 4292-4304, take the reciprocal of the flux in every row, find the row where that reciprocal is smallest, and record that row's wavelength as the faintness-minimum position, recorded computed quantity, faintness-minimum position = 4293.49 angstrom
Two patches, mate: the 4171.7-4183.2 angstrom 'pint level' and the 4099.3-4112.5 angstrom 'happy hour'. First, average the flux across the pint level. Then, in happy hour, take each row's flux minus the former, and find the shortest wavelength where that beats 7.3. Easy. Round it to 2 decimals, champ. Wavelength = 4109.70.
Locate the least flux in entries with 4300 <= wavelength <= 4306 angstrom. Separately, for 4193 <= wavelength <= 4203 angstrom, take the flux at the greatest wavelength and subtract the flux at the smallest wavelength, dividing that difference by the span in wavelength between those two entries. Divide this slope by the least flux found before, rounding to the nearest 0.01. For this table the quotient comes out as -0.04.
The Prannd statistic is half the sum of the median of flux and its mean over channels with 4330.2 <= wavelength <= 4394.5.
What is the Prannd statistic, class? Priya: 67.8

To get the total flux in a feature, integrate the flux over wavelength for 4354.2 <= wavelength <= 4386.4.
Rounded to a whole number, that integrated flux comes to 2245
